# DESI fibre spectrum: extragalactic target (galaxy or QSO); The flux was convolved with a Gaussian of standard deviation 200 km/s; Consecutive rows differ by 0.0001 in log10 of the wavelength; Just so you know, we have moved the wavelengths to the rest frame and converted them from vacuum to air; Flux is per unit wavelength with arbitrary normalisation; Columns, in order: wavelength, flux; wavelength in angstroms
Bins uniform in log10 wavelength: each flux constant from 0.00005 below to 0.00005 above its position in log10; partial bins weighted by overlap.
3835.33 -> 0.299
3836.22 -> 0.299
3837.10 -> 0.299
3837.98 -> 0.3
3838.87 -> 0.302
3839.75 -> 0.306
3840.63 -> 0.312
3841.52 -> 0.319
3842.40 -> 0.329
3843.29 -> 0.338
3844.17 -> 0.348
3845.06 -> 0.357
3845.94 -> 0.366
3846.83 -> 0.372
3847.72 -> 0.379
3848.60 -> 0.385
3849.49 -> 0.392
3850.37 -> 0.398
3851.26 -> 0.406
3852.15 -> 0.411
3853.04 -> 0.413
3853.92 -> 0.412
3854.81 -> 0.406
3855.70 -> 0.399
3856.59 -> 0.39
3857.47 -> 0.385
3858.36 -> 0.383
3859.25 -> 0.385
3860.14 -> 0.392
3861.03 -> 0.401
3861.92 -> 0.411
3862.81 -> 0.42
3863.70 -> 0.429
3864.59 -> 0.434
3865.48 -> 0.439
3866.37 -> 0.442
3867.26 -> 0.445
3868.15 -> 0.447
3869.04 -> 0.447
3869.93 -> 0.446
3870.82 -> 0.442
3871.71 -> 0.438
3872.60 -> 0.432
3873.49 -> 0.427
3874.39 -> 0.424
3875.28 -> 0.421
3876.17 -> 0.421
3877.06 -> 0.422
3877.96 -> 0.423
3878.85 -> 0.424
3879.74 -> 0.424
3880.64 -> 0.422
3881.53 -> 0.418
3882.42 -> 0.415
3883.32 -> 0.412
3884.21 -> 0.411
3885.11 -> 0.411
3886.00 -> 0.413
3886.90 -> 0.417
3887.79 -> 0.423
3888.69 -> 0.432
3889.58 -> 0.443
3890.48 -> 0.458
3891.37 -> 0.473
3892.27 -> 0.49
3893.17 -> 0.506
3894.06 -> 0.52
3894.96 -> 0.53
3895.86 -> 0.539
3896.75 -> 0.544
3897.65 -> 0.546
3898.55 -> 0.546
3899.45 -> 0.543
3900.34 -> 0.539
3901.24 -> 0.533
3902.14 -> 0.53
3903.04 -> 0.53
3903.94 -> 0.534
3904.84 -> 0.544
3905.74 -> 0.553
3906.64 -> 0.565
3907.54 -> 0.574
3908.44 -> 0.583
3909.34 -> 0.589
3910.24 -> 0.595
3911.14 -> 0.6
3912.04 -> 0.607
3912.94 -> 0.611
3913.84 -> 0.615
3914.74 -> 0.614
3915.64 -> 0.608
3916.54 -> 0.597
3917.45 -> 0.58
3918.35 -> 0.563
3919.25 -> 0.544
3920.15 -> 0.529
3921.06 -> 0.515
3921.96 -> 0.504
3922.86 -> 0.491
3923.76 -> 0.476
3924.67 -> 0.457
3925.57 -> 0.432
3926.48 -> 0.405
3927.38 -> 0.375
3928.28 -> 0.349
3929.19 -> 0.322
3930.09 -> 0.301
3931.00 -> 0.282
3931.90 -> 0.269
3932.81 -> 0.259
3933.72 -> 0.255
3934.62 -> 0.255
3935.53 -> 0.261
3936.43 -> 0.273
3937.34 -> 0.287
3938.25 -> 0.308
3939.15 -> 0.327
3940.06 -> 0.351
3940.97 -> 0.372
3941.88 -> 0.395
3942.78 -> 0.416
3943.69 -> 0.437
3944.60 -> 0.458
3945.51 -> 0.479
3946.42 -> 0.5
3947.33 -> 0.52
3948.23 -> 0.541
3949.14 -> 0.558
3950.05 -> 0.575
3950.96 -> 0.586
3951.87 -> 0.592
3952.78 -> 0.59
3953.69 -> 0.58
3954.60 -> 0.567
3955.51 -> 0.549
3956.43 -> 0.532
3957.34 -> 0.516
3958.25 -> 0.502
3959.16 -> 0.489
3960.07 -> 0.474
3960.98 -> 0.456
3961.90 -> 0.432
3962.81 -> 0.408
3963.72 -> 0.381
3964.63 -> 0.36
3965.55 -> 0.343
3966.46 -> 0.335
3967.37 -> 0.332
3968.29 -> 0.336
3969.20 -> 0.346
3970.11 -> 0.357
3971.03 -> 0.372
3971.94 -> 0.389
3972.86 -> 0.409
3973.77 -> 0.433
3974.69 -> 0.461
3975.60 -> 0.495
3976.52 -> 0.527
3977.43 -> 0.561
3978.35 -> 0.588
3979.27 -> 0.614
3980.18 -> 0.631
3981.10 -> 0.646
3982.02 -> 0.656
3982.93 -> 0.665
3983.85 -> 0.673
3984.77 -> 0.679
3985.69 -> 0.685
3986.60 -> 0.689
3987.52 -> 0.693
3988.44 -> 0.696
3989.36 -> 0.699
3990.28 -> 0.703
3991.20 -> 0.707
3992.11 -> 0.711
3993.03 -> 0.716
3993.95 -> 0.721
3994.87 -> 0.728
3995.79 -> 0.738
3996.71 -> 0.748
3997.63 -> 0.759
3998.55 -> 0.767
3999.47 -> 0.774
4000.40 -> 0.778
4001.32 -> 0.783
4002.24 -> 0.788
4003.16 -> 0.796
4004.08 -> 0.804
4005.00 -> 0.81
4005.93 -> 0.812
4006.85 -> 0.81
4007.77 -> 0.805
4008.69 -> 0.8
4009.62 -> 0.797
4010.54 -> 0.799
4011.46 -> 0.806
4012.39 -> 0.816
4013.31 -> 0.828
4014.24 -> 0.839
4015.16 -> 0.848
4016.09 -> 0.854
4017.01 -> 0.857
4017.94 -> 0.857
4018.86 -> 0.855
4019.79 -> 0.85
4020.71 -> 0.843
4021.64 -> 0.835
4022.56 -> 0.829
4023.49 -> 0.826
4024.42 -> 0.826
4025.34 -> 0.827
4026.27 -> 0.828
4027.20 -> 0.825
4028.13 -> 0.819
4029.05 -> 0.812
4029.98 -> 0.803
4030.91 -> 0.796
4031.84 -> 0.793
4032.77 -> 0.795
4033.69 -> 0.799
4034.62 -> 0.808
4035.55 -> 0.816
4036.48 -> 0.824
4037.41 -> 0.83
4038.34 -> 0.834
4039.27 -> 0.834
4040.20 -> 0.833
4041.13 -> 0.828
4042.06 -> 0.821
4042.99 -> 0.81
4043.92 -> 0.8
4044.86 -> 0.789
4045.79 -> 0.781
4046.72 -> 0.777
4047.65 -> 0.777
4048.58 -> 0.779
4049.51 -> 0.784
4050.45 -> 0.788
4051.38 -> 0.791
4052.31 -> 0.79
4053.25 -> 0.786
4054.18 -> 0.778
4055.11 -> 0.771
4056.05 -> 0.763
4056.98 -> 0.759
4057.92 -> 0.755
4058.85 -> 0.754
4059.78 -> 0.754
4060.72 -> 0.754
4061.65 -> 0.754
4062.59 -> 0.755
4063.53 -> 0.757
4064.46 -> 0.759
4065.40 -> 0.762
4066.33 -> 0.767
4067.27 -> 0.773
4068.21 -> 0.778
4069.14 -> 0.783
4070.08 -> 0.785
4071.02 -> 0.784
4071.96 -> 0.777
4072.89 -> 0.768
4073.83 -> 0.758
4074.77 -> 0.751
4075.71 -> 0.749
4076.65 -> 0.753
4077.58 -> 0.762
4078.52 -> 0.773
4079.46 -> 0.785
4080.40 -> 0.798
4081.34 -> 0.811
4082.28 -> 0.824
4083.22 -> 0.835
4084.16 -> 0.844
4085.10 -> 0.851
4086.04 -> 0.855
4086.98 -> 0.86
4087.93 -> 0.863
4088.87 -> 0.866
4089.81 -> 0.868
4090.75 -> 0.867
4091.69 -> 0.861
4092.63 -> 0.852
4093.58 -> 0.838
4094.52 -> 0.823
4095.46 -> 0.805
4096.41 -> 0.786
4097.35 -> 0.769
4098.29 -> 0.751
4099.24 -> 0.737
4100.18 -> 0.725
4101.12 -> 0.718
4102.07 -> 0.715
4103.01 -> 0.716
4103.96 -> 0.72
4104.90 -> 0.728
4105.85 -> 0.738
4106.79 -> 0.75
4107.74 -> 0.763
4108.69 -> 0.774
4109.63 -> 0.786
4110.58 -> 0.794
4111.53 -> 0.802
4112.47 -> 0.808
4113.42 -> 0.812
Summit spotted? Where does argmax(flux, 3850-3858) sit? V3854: 3853.04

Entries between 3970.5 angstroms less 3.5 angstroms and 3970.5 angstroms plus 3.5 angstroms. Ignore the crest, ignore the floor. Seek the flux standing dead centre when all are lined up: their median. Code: 0.4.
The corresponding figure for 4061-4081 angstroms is 0.8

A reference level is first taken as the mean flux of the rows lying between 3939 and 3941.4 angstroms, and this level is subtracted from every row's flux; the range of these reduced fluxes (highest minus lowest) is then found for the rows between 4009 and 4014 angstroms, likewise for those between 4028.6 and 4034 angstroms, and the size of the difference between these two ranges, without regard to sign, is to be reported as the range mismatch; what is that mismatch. 0.012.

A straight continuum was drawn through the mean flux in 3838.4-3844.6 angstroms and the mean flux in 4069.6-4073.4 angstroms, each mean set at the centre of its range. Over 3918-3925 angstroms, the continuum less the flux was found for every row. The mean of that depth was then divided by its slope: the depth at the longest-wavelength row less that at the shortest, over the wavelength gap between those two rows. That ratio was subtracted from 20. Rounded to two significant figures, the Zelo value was 22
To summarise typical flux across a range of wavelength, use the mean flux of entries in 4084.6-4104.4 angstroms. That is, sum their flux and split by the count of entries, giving 0.80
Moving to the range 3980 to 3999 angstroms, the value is 0.70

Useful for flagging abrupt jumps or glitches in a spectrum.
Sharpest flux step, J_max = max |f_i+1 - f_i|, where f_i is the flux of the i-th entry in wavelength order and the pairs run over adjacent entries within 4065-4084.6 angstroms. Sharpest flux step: 0.0130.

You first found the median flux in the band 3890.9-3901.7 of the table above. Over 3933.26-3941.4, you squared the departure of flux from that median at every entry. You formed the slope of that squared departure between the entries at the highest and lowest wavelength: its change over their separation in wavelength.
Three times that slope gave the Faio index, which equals -0.022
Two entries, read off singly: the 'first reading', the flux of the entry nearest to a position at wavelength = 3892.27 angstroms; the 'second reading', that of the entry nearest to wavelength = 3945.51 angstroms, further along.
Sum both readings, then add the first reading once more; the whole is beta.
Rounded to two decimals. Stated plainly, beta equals 1.46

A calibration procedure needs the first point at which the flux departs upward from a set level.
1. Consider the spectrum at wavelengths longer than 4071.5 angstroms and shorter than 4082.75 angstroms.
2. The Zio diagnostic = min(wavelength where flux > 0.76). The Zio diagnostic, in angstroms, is 4071.96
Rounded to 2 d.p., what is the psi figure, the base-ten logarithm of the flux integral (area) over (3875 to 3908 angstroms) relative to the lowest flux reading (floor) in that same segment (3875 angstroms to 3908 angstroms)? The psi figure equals 1.59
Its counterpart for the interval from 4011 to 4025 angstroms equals 1.16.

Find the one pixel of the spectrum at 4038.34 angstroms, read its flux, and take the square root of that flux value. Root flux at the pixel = 0.91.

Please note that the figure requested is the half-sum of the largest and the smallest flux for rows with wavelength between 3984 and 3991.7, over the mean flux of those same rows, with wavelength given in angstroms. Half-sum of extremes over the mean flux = 0.999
